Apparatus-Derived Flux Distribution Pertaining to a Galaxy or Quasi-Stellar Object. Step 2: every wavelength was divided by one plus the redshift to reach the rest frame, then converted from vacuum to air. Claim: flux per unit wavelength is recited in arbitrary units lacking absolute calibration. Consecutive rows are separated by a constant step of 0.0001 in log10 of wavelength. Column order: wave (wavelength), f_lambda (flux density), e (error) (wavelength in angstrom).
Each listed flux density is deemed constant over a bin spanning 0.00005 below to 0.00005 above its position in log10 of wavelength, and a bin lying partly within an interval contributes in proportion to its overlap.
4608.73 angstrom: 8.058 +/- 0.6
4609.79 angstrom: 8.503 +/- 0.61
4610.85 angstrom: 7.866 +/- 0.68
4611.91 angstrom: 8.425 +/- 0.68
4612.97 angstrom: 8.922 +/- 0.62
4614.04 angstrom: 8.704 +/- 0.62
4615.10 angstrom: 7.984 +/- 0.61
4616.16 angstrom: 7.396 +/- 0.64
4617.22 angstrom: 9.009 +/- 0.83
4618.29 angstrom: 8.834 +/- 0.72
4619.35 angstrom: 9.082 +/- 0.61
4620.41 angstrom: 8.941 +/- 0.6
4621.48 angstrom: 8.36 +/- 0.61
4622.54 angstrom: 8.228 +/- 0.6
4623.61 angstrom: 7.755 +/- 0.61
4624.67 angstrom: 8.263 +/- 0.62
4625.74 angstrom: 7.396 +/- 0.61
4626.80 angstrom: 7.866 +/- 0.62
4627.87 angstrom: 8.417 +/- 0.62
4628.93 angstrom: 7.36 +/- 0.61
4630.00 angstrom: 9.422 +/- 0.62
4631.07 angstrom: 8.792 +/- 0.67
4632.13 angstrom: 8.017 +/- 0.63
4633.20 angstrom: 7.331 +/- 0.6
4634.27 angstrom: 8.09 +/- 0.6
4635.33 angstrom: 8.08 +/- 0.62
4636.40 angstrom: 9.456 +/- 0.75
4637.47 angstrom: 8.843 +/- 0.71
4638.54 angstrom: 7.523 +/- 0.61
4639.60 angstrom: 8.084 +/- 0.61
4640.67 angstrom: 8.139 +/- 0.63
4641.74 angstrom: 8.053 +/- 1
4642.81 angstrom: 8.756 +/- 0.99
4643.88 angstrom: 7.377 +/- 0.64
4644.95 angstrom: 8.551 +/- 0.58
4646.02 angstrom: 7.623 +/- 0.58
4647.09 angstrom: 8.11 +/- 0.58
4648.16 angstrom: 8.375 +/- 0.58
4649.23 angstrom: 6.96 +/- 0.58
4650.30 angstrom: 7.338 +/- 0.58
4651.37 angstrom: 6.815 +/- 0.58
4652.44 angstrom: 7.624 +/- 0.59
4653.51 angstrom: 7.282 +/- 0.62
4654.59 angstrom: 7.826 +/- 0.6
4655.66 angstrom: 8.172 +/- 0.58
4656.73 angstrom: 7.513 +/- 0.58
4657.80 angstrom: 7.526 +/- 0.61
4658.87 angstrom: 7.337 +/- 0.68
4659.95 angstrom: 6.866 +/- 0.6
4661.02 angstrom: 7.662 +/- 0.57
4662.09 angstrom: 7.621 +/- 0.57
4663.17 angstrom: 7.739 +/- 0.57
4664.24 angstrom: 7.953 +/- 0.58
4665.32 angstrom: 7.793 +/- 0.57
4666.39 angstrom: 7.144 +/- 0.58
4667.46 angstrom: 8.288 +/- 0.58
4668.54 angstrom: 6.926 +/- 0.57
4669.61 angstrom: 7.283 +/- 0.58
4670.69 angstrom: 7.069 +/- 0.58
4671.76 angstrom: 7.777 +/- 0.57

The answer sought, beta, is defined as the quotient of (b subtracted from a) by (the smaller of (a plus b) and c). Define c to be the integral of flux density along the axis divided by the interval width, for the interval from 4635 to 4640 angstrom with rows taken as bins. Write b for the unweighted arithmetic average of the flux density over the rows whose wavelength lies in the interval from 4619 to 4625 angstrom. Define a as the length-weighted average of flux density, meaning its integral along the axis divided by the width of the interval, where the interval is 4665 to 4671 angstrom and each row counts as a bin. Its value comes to -0.12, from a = 7.4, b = 8.44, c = 8.42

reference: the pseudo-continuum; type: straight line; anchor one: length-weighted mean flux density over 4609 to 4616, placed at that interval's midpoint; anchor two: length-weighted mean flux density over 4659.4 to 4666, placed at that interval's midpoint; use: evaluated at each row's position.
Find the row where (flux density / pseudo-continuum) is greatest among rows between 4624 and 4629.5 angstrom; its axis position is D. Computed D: 4627.87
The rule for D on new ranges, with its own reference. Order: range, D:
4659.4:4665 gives 4664.24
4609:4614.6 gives 4612.97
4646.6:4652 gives 4648.16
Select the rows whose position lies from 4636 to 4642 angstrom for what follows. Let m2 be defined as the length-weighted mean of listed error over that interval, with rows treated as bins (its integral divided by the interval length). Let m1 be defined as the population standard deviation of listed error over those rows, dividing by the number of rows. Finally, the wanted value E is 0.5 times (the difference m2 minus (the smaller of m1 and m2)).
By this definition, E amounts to 0.284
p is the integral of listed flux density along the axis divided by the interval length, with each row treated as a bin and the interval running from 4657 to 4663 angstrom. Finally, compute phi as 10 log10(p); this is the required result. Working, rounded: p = 7.4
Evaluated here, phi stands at 8.7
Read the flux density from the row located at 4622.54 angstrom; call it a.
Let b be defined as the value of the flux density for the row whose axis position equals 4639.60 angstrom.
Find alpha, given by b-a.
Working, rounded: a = 8.228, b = 8.084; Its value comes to -0.1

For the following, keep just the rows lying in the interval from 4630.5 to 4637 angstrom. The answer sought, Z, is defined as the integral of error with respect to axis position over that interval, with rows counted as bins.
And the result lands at 4.2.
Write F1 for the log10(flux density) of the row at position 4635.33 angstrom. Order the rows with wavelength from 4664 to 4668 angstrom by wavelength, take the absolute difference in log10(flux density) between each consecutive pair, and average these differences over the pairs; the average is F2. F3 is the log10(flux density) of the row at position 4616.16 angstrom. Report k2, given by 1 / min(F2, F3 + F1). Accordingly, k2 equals 27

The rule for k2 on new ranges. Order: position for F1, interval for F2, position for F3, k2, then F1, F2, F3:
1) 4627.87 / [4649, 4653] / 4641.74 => 29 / 0.925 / 0.035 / 0.906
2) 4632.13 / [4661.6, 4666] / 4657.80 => 110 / 0.904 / 0.009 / 0.877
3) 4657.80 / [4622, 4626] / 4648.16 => 30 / 0.877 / 0.034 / 0.923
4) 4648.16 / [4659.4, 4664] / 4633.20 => 53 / 0.923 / 0.019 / 0.865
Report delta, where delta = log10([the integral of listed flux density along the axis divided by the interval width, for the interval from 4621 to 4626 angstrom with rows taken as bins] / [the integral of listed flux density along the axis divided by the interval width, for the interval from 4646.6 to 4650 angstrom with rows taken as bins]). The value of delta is 0.01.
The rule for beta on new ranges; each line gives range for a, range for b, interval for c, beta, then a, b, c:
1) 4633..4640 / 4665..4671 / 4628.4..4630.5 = 0.10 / 8.3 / 7.42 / 8.37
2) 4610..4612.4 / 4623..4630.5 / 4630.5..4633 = 0.02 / 8.2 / 8.07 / 8.27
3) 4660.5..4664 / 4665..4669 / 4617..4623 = 0.02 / 7.7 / 7.54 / 8.73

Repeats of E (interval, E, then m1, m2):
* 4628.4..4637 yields 0.295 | 0.05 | 0.64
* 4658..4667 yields 0.278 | 0.04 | 0.59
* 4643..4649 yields 0.295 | 0.02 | 0.61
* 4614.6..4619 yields 0.306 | 0.09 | 0.70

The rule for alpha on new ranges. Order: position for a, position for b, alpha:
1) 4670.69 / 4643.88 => 0.3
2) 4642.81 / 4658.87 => -1.4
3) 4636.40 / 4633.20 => -2.1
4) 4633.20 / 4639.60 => 0.8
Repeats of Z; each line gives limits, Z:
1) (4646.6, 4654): 4.3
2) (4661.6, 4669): 4.2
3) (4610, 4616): 3.8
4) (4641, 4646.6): 4.2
